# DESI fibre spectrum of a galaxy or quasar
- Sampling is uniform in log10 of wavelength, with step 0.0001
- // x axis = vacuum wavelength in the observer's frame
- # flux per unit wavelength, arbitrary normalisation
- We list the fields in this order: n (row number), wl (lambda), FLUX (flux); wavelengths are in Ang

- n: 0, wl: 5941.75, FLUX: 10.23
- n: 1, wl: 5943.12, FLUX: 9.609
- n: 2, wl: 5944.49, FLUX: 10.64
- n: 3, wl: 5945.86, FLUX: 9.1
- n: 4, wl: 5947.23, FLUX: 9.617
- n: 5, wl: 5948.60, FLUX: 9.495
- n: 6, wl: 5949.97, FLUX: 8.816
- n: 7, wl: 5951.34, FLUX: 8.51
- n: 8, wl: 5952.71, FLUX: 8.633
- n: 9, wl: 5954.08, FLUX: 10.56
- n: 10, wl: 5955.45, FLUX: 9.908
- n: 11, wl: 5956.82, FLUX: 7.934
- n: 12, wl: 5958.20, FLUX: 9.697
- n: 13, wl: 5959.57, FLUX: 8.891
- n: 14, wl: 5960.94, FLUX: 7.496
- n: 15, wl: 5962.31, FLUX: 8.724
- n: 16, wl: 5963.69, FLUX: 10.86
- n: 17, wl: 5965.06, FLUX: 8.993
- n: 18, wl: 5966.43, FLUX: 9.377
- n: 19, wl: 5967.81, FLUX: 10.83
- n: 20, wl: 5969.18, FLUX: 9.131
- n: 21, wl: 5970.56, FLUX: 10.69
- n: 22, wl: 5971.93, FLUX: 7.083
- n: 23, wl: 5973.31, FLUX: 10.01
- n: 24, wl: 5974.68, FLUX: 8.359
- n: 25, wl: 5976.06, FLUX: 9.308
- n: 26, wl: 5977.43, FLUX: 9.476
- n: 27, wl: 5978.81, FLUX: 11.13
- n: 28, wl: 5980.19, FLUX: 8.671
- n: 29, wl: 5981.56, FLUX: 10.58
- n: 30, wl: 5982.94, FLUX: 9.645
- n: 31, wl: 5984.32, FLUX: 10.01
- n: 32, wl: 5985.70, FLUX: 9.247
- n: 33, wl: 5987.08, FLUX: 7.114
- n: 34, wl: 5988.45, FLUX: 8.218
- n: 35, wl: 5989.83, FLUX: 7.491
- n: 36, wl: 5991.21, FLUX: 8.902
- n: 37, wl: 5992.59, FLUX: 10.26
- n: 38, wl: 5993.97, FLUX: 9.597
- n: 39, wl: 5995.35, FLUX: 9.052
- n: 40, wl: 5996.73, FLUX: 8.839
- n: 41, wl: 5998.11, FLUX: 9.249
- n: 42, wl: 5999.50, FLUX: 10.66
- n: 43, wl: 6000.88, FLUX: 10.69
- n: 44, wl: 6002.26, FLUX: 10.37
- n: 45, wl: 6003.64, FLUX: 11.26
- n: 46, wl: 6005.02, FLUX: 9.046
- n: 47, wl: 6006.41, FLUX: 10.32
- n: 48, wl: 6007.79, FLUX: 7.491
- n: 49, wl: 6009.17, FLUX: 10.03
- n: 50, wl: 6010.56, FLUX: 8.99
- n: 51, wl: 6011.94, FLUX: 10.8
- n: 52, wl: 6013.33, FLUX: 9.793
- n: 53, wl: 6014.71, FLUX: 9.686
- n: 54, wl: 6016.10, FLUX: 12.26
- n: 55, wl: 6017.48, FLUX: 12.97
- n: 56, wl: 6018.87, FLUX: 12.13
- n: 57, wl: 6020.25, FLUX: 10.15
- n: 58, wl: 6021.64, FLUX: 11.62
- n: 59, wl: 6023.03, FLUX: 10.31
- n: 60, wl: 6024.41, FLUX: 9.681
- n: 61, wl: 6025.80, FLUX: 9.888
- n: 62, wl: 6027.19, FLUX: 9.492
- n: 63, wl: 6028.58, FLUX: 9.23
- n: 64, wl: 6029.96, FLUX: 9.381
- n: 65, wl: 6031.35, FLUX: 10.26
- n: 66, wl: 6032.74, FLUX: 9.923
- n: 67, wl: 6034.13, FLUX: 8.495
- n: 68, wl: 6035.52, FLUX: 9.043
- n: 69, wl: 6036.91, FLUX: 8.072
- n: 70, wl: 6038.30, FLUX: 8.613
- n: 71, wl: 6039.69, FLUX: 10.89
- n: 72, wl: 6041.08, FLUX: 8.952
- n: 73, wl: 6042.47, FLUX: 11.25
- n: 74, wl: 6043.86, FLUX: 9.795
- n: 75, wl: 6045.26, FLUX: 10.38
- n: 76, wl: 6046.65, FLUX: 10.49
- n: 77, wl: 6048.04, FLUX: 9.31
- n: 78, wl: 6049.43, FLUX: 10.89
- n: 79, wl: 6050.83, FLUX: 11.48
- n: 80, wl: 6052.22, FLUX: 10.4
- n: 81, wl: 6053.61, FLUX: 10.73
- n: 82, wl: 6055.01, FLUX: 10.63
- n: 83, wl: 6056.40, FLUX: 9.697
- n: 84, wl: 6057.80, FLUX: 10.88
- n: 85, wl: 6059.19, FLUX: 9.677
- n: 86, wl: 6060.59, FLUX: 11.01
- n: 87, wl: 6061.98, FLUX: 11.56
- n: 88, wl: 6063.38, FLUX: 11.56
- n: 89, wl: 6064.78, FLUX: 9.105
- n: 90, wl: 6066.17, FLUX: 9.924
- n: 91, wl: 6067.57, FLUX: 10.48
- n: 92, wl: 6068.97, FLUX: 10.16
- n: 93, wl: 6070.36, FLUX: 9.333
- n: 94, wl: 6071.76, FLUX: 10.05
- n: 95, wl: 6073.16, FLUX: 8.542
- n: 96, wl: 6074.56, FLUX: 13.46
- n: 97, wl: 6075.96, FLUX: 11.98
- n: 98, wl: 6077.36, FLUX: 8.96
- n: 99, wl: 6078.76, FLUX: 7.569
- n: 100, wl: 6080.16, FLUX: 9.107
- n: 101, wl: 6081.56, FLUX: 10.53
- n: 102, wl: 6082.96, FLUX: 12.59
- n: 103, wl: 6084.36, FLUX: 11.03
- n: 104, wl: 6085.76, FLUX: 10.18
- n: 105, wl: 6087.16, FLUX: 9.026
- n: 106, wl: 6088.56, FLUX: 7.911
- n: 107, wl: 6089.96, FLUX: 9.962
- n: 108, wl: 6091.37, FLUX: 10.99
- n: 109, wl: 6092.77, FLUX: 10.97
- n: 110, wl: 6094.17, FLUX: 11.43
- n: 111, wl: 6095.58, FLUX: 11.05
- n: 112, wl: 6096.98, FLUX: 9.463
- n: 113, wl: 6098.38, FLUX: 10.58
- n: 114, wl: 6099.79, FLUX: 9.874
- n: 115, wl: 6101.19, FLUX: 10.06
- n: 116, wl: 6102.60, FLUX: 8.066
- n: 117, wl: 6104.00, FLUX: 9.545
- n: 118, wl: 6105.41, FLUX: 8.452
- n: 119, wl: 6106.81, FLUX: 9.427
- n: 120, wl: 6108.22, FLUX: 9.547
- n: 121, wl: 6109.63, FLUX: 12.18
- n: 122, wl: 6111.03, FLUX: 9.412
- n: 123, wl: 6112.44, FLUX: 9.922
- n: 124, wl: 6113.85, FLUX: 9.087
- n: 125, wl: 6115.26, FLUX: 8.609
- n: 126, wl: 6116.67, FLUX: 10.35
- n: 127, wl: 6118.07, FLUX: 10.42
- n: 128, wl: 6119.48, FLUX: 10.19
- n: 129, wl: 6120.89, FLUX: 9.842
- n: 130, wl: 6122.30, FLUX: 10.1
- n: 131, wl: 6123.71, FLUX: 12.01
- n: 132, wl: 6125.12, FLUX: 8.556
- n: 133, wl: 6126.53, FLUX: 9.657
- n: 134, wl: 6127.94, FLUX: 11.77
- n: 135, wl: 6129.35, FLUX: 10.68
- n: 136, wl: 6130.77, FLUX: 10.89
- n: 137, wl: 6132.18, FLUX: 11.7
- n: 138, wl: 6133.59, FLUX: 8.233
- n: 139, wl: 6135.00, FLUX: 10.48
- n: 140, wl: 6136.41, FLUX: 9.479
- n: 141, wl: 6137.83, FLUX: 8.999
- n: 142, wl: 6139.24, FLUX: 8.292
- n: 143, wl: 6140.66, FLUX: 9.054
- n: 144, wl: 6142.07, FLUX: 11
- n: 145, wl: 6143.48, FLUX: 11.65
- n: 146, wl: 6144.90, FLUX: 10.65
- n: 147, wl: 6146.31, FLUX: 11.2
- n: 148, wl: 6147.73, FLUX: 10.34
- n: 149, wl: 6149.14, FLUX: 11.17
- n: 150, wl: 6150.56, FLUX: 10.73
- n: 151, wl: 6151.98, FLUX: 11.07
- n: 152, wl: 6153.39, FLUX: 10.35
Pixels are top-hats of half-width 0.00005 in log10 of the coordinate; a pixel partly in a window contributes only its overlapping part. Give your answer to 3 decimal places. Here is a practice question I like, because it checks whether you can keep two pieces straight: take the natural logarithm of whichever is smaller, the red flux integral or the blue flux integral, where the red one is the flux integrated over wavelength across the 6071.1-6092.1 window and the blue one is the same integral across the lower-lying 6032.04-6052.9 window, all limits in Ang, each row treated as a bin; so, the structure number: 5.327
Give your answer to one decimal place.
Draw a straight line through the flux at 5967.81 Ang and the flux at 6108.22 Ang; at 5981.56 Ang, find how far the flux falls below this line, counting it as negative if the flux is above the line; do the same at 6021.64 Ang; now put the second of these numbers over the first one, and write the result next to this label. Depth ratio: -10.3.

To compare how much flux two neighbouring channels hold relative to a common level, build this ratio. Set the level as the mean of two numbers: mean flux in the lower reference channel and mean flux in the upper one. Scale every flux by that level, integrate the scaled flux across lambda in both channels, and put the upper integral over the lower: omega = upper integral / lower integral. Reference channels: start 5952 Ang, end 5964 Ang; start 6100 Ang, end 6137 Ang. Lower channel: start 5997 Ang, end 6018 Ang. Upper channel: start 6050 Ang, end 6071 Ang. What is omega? 1.03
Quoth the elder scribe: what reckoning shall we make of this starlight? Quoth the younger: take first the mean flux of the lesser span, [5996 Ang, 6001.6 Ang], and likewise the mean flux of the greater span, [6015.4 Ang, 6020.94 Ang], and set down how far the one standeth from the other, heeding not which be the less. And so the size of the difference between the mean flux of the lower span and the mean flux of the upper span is 2.0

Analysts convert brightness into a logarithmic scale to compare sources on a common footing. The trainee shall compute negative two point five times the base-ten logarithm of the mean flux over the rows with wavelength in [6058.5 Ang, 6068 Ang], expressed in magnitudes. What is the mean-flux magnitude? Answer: -2.550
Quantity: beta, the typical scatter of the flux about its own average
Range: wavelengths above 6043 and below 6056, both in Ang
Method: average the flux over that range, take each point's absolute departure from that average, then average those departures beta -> 0.43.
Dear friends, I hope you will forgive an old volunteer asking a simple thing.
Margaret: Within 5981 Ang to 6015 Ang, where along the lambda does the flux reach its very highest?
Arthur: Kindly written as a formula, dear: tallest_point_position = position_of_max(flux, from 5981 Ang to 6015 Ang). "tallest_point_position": 6003.64 Ang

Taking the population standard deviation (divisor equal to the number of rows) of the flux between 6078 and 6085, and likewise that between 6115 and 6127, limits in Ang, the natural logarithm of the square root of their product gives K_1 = 0.26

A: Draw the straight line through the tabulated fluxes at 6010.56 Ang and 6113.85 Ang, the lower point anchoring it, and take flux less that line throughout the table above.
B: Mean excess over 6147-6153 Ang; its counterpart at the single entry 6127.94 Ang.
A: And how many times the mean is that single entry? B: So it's 1.6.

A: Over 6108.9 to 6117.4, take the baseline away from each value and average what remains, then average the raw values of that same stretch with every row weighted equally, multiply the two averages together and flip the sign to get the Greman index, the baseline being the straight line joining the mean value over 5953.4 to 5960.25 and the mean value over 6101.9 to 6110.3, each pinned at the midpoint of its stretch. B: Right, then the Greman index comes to -4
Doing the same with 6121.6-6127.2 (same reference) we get -5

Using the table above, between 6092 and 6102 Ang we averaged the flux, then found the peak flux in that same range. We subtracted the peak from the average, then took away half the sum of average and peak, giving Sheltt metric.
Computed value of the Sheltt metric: -11.9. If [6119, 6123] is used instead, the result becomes -10.3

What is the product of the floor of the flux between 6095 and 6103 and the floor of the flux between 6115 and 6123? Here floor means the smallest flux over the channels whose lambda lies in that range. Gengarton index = 69.4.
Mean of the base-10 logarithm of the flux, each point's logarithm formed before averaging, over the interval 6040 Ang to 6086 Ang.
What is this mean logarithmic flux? 1.01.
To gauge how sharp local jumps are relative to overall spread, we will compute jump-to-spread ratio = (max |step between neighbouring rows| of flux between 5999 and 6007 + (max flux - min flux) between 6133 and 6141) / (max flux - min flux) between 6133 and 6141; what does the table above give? 2.0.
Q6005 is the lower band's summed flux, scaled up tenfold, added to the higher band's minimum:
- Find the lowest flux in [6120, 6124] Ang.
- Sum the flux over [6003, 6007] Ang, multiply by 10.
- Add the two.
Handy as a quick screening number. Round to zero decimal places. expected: 316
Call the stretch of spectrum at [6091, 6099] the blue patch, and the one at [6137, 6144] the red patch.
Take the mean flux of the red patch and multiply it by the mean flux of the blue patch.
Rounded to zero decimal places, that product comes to 105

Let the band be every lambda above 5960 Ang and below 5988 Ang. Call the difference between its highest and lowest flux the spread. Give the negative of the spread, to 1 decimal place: -4.0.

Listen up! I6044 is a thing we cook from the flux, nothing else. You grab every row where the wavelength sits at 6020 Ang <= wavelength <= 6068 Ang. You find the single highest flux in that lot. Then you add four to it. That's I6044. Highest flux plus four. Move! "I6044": 15.6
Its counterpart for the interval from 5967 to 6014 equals 15.3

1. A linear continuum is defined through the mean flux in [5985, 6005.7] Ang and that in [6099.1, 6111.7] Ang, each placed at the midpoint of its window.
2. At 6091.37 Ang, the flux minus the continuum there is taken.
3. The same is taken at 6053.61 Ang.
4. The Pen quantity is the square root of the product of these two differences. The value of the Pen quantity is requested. 1.3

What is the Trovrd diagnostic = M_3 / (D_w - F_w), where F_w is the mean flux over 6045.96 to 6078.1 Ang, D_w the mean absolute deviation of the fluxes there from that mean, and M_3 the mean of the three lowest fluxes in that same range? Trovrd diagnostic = -0.924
